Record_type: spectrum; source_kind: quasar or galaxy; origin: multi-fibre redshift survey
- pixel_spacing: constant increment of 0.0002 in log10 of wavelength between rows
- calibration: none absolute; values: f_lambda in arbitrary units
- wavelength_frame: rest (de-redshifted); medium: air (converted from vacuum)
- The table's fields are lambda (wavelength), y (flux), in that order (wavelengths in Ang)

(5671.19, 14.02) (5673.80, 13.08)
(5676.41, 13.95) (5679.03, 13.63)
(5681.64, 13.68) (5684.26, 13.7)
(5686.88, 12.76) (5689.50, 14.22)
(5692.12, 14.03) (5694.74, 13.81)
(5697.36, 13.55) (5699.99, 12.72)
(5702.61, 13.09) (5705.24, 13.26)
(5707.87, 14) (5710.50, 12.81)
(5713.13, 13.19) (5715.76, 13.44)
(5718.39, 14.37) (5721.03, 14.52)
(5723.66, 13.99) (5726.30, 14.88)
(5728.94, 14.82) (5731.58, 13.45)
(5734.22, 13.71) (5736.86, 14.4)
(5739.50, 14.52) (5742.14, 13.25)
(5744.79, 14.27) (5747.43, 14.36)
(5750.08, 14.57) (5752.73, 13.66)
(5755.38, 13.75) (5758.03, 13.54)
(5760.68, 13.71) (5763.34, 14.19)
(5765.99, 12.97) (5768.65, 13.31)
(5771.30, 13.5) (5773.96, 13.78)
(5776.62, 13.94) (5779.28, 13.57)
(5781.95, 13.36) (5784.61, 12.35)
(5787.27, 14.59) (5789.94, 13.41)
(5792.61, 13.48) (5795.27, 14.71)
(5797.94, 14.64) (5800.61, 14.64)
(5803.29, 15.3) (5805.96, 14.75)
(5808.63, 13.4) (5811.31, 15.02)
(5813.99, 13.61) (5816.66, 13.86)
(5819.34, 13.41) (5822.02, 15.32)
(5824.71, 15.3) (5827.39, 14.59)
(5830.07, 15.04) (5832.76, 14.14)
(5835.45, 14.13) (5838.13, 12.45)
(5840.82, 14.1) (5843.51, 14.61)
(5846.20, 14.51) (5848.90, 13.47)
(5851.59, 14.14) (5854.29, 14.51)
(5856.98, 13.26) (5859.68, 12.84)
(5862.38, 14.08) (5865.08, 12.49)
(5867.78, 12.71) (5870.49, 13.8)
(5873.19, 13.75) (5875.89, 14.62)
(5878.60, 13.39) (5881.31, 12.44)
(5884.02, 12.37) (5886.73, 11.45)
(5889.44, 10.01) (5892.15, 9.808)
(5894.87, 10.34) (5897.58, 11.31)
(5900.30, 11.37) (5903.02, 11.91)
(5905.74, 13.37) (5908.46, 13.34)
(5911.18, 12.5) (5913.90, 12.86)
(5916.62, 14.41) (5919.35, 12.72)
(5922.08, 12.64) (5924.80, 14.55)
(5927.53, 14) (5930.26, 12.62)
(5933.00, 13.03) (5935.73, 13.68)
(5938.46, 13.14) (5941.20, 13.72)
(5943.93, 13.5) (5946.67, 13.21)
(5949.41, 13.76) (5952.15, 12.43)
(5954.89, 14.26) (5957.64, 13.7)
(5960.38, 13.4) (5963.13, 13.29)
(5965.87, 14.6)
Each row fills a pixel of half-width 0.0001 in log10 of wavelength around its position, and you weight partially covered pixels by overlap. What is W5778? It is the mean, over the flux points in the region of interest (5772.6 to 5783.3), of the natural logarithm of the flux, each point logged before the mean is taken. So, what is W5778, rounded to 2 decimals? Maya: 2.61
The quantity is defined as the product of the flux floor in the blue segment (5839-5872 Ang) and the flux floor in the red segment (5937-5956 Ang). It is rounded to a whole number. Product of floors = 155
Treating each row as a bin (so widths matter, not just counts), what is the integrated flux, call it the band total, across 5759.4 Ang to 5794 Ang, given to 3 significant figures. 469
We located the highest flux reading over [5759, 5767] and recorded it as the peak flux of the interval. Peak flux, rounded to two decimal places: 14.19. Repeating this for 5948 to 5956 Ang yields 14.26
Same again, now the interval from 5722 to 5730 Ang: 14.88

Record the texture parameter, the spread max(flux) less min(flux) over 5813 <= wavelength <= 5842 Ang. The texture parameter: 2.9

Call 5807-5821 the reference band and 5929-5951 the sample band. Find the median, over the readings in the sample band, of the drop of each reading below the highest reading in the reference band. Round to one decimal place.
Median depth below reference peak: 1.7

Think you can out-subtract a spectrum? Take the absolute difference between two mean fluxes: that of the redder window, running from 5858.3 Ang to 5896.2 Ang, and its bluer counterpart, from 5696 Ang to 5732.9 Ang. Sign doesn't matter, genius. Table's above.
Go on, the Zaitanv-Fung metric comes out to 1.3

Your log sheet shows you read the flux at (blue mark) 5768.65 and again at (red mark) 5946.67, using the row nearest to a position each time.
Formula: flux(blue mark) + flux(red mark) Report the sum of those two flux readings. 26.5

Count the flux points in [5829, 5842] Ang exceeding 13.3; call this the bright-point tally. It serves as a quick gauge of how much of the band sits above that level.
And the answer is 4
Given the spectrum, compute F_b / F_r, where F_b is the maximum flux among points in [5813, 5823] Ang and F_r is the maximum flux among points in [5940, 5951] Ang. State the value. 1.11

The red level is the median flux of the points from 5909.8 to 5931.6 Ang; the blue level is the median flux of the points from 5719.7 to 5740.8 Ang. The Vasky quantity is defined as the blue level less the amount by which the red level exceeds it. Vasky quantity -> 16.1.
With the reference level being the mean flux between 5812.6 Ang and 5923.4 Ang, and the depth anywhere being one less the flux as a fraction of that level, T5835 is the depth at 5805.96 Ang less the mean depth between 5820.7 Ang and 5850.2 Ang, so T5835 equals -0.03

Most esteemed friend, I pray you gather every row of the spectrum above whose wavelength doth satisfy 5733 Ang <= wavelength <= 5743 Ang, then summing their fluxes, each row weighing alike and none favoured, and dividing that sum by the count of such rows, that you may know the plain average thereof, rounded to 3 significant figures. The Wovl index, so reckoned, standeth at 14.0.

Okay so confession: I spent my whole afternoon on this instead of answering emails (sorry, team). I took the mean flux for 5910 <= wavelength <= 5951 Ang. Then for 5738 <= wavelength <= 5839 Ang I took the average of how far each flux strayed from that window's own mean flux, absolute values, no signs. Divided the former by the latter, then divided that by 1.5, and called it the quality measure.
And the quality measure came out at 14.2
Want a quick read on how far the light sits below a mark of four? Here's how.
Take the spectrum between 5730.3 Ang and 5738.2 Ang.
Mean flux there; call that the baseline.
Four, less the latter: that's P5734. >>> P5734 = -9.9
